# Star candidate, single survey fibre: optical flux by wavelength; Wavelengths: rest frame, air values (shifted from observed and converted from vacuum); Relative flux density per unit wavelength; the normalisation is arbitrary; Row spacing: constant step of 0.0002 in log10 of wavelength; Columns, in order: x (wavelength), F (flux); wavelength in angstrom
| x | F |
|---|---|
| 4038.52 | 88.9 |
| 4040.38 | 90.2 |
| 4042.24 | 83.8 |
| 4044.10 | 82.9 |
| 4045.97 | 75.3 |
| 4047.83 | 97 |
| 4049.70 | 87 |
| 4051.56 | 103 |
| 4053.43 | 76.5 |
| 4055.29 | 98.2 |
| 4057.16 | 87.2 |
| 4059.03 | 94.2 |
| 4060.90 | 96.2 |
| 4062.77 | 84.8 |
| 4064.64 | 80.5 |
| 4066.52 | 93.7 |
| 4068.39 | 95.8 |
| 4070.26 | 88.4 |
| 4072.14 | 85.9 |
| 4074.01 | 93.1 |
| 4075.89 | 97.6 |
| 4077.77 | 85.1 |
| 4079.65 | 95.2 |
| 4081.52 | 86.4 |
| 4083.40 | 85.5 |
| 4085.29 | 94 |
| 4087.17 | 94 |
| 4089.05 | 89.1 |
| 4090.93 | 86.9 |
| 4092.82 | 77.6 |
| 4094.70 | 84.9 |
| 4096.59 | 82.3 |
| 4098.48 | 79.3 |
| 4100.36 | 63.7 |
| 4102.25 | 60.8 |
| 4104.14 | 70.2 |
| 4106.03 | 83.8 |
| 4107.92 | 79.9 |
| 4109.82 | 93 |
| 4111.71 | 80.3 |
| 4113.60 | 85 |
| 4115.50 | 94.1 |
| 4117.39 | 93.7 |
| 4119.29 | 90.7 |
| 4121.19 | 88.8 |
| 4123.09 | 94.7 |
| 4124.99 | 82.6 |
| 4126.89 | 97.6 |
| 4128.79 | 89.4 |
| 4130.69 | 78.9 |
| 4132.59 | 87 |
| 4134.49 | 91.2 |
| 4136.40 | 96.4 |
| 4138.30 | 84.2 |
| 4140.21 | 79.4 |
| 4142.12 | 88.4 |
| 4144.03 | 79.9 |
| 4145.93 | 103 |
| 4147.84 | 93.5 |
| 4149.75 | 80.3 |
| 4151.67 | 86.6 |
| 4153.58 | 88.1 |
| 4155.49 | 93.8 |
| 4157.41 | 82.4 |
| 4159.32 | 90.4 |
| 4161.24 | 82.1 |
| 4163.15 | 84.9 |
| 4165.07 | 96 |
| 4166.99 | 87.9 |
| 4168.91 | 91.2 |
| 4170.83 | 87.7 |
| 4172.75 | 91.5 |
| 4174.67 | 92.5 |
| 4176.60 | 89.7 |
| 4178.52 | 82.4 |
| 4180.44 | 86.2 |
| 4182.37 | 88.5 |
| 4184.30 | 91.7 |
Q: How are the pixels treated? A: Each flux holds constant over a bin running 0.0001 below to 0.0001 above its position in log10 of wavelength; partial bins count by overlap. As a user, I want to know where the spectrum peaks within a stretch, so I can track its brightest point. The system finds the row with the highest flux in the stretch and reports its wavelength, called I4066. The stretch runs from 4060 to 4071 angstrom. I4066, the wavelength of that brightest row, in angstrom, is 4060.90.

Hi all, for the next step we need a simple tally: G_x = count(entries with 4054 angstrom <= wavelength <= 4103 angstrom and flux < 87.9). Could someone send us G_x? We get 14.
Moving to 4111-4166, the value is 13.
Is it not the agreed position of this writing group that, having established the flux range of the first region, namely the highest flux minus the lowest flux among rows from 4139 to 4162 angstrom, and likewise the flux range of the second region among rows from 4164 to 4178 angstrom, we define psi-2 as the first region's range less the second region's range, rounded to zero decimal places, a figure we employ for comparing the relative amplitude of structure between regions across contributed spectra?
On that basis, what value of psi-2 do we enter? 15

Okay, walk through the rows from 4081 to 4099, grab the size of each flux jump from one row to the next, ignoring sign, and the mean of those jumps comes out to 4.3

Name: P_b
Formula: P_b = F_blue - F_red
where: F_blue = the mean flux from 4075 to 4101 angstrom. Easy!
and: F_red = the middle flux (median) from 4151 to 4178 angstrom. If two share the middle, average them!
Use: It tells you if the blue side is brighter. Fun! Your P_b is -3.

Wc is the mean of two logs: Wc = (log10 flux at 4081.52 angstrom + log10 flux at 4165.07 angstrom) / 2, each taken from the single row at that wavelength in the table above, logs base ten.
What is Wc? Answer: 1.96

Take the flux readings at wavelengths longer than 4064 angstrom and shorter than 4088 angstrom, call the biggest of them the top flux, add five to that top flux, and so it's 103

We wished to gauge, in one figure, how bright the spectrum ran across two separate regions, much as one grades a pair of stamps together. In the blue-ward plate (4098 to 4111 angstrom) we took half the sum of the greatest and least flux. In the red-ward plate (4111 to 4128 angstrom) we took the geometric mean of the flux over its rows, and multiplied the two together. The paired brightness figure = 6886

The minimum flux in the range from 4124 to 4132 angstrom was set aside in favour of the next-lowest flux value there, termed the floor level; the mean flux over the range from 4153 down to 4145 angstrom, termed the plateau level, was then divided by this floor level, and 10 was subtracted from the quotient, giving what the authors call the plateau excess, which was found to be -8.90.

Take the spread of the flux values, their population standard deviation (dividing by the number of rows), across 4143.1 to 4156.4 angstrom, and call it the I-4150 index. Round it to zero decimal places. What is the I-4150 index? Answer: 8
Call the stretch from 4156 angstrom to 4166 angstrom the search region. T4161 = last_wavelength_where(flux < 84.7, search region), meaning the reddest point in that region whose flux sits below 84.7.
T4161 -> 4161.24 angstrom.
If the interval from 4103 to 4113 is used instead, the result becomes 4111.71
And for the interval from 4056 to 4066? 4064.64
